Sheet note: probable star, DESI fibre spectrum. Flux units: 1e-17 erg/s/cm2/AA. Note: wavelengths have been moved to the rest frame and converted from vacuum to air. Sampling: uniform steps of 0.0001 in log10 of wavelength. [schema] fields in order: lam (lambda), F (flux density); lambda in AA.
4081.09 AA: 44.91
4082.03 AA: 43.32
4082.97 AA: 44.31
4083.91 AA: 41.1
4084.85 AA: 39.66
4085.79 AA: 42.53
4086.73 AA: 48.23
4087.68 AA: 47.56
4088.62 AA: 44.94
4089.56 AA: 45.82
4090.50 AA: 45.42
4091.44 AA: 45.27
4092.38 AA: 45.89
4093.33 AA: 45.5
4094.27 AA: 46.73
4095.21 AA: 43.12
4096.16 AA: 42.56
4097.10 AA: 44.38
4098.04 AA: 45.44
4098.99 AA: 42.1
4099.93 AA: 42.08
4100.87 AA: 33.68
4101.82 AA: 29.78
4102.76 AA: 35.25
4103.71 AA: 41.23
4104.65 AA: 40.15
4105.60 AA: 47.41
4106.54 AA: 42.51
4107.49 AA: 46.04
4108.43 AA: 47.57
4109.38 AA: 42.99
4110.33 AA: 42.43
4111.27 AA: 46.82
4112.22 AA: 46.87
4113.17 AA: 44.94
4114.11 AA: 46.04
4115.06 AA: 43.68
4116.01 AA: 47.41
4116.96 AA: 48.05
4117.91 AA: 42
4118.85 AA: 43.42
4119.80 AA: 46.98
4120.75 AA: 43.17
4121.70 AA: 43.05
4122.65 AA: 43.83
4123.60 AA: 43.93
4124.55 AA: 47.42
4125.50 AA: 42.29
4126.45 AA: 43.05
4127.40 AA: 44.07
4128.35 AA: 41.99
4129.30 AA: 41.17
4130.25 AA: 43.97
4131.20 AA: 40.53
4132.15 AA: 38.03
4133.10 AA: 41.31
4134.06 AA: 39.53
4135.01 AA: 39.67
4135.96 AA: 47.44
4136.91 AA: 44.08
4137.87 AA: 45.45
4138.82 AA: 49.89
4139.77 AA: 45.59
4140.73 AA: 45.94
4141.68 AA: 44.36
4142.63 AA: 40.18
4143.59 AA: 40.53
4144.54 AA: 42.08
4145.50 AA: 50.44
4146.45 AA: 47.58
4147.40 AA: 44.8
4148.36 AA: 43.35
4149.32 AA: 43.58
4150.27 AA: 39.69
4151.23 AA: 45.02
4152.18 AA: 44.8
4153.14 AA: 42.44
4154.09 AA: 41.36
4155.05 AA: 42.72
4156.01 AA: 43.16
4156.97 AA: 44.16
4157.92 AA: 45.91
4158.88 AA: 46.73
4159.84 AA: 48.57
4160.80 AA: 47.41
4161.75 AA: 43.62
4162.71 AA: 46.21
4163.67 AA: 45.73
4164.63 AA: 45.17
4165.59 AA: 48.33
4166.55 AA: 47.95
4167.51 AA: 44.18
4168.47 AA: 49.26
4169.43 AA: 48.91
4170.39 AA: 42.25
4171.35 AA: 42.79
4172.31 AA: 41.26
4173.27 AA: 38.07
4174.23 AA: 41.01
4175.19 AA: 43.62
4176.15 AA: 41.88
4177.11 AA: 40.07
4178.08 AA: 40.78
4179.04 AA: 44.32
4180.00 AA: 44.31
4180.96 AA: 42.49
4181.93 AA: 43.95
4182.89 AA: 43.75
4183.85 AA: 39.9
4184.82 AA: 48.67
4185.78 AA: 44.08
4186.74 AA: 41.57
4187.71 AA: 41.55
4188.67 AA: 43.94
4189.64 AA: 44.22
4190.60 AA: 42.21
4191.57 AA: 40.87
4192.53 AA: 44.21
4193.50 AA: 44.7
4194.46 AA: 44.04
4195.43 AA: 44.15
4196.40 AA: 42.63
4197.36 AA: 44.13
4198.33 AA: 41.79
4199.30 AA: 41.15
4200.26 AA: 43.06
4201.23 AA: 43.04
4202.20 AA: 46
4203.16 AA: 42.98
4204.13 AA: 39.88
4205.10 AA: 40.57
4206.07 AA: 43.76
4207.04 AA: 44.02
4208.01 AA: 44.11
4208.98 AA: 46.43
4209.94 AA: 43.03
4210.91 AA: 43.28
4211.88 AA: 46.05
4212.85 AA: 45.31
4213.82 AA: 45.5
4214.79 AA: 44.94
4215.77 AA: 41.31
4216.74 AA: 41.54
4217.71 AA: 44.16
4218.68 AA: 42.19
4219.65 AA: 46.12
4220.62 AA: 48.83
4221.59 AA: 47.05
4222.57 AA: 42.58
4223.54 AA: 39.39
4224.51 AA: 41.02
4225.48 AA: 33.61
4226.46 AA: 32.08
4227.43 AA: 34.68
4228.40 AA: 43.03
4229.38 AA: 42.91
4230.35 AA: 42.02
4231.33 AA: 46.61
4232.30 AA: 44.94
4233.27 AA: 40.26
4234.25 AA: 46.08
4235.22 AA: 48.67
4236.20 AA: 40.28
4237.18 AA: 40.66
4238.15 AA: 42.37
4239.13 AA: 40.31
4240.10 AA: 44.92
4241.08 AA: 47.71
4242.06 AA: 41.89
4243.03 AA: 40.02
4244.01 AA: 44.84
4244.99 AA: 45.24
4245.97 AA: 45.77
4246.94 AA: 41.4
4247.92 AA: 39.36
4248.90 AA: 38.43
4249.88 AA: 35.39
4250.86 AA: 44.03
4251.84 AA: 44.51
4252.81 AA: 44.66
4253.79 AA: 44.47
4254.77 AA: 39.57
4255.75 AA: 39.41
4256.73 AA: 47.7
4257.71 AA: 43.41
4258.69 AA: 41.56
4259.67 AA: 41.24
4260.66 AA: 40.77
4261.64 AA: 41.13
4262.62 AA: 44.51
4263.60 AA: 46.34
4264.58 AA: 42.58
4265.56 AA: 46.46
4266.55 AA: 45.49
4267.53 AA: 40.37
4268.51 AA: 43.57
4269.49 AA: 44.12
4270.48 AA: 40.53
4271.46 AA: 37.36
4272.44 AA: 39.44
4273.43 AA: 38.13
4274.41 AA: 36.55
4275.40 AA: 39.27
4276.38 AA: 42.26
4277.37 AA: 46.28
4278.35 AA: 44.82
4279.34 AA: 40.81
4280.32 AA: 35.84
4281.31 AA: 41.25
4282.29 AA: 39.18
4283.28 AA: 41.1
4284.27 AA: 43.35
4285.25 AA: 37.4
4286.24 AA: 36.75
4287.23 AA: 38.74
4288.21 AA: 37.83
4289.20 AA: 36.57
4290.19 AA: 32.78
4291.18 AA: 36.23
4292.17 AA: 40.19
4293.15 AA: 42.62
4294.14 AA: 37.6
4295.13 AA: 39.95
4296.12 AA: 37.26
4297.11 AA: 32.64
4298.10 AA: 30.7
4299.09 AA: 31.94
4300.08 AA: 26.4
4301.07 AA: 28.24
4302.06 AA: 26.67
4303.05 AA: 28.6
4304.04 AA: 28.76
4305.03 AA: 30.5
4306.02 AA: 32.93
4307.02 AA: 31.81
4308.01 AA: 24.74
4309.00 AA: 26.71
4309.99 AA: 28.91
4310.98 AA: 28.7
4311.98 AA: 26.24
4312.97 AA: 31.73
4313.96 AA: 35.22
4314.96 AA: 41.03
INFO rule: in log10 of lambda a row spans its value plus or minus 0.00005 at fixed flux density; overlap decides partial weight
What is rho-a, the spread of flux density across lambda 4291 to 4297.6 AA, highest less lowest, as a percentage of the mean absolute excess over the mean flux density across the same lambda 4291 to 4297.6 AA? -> 409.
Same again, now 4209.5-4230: 538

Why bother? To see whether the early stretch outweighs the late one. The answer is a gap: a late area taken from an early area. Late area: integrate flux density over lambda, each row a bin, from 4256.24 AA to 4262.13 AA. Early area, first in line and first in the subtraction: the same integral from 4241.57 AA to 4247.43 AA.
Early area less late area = 2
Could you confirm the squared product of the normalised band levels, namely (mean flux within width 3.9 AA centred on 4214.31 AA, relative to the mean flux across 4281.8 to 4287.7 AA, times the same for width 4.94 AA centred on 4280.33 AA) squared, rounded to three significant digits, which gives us 1.32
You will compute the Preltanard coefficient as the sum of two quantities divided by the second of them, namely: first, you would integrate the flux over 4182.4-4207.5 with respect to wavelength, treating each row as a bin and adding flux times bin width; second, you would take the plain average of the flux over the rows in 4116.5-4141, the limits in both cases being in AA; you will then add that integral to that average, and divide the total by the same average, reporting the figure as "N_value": 25.8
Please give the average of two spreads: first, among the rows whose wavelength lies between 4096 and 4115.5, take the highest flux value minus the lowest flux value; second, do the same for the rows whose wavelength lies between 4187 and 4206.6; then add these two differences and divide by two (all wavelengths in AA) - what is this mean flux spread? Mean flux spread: 12.0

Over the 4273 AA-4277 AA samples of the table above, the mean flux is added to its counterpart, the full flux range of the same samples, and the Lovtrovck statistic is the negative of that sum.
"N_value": -45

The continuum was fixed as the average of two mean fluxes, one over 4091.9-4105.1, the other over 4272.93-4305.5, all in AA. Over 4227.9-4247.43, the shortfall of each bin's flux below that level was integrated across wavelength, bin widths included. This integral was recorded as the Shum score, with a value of -89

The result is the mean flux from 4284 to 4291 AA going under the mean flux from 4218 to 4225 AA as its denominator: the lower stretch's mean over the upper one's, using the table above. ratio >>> 1.17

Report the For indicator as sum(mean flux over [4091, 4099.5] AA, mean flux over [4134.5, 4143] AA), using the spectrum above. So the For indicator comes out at 89.3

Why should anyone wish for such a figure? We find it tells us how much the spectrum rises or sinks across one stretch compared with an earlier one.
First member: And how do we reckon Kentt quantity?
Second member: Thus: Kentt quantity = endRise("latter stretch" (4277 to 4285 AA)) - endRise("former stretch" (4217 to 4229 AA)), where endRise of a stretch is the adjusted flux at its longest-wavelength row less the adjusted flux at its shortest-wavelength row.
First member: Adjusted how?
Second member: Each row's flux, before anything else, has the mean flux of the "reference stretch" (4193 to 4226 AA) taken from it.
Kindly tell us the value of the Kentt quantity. -2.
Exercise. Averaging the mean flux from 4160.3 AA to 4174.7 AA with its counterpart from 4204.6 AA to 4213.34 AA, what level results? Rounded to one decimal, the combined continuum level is 44.4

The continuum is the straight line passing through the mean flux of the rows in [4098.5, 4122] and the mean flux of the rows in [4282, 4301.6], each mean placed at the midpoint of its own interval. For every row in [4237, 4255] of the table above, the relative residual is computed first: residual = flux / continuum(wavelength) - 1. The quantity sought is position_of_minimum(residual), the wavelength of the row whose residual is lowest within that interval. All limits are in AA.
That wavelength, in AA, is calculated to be 4249.88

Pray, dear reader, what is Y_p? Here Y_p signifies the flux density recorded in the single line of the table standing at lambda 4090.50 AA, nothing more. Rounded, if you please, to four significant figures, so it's 45.42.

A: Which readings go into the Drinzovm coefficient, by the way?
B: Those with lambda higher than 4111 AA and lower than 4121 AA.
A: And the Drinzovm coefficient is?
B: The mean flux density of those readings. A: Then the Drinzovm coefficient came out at 45.4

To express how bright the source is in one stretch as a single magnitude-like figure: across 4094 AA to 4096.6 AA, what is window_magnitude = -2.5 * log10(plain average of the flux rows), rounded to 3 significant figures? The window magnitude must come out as -4.11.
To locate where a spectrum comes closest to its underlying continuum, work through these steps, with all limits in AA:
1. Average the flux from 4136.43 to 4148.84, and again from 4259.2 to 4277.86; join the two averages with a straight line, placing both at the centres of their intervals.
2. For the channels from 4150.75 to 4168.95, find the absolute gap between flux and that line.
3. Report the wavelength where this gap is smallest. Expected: 4152.18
